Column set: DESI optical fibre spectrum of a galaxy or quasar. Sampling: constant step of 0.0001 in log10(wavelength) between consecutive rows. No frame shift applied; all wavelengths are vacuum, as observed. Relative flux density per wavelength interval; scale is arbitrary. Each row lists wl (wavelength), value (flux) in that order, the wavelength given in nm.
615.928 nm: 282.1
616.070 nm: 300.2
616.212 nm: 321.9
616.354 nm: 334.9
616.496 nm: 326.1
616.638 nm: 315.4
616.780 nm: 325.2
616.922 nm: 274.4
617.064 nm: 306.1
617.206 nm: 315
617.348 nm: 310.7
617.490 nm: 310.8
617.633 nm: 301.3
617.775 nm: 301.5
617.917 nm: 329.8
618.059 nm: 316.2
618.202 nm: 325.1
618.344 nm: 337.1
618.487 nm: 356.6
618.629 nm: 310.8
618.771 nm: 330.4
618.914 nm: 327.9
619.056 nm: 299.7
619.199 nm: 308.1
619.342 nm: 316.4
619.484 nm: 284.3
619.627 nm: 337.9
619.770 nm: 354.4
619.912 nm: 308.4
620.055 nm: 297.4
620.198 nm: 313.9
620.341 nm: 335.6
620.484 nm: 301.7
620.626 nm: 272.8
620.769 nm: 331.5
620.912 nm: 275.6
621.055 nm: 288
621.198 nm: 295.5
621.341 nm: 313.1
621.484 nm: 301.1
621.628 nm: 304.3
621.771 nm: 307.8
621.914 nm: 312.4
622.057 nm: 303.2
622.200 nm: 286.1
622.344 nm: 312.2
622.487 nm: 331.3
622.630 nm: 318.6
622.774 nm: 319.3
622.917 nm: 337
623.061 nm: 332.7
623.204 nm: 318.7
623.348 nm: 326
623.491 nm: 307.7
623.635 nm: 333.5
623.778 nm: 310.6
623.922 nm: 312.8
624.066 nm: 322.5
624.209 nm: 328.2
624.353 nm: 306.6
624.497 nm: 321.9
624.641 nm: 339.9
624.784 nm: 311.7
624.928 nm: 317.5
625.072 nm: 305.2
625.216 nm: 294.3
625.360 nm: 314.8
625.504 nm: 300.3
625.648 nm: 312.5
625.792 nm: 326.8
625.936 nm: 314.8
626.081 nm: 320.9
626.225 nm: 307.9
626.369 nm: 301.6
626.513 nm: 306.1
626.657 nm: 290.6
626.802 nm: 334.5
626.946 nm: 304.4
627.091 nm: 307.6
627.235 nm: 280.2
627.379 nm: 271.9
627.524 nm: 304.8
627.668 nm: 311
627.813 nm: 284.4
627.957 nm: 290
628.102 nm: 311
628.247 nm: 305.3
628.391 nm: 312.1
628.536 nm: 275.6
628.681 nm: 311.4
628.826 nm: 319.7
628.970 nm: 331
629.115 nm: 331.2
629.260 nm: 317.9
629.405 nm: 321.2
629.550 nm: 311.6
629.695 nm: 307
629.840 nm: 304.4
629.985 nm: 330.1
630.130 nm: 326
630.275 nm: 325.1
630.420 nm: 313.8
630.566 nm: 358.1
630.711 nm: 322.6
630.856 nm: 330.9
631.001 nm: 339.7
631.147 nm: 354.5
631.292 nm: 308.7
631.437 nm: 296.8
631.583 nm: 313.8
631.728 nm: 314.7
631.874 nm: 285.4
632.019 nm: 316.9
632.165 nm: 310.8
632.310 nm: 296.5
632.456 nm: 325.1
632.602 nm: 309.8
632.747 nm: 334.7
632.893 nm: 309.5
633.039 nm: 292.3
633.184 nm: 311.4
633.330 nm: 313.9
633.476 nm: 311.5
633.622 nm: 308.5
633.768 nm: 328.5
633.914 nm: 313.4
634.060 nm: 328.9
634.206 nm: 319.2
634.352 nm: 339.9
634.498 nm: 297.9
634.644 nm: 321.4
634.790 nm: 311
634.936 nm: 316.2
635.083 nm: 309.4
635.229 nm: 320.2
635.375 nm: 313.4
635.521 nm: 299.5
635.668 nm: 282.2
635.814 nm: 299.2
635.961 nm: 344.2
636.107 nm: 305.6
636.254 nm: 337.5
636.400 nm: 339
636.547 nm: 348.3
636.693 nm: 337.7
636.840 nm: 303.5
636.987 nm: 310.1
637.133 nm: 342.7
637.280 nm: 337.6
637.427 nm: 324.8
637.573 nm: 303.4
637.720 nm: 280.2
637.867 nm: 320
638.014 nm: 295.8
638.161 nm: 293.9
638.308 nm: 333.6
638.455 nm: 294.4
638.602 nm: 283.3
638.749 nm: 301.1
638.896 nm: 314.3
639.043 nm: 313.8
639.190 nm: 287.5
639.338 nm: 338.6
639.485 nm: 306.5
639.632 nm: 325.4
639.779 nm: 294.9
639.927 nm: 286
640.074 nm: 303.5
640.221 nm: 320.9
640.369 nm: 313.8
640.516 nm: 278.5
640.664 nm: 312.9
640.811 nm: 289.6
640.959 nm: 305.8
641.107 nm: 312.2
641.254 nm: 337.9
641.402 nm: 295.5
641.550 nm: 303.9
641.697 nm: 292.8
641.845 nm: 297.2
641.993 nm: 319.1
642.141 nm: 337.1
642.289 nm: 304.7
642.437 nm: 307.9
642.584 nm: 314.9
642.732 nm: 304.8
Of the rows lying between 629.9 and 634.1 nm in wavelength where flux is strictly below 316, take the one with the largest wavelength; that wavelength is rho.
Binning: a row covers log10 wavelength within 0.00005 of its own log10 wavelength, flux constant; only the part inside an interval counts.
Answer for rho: 633.914 nm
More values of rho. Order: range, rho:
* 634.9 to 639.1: 639.043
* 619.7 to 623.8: 623.778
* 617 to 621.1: 621.055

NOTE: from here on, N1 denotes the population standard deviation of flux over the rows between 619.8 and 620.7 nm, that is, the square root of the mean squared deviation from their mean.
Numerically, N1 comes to 19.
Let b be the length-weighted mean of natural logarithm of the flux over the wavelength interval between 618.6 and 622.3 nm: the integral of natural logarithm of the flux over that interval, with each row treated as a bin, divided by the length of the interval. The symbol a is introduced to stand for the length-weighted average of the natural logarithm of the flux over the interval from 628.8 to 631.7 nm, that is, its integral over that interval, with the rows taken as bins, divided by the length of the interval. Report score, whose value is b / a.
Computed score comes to 0.99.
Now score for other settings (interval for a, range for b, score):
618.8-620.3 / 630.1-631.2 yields 1.01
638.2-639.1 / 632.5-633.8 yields 1.00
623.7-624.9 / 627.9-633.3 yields 1.00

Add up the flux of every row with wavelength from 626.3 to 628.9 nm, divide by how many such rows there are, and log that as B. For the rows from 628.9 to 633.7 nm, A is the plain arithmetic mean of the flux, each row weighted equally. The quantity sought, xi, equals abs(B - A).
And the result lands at 17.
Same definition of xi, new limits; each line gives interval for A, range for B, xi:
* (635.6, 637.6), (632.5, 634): 9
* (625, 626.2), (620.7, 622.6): 6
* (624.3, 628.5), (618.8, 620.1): 8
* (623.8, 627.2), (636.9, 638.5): 1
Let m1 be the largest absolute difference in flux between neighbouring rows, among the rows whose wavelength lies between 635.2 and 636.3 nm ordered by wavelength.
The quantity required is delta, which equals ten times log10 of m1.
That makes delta 16.5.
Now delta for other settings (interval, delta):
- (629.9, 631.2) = 16.5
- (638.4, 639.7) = 17.1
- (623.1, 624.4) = 14.1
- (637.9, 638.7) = 16.0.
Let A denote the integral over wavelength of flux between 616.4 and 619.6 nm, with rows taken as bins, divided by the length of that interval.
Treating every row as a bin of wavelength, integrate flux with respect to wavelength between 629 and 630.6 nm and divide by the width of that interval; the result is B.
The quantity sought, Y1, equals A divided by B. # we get 0.98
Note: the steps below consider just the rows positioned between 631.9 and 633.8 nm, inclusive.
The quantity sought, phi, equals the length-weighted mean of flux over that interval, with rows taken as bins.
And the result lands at 312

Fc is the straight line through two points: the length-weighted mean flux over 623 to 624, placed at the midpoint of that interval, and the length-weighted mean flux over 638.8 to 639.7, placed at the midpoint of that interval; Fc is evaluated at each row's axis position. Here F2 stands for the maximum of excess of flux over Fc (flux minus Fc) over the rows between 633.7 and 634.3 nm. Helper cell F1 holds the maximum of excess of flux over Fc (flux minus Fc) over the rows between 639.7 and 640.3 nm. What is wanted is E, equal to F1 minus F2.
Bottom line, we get -6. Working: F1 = 7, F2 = 13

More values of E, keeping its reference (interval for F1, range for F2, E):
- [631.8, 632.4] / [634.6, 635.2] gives -6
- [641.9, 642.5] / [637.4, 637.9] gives 14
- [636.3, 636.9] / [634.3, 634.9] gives 9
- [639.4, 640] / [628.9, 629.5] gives -2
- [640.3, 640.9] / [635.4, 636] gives -29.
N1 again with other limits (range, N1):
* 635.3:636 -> 21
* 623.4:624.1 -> 9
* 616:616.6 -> 13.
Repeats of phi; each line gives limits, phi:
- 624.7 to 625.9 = 311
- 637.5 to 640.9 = 304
